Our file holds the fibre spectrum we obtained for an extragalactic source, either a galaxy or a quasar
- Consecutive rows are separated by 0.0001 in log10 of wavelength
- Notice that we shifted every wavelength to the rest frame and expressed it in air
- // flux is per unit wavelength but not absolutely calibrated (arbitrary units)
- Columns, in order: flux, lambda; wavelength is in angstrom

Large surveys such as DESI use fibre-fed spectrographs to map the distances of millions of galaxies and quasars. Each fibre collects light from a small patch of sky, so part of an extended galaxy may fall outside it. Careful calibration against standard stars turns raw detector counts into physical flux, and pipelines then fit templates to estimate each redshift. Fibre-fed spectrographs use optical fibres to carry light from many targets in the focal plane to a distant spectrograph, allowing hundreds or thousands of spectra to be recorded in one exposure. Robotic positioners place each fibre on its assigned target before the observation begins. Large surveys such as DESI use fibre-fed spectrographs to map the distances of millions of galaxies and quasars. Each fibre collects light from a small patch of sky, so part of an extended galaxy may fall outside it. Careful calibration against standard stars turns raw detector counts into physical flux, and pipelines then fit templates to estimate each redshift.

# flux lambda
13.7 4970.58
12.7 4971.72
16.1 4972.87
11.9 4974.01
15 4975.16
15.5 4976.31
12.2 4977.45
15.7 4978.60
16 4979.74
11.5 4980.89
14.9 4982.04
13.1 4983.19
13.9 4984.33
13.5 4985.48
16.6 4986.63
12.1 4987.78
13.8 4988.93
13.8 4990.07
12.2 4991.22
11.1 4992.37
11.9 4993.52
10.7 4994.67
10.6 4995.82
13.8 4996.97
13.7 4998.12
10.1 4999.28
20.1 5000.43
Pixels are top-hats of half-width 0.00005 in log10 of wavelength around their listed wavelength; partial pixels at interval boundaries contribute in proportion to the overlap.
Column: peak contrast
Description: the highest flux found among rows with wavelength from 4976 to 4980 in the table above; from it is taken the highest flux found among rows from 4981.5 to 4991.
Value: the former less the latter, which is -0.60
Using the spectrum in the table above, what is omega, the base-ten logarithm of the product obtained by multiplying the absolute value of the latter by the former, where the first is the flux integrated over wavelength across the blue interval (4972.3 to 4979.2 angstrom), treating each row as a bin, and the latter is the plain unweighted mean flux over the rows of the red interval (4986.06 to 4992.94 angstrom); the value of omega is 3.12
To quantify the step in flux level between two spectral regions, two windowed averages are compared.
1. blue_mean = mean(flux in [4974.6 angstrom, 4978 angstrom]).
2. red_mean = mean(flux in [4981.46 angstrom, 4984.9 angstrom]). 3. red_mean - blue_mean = -0.3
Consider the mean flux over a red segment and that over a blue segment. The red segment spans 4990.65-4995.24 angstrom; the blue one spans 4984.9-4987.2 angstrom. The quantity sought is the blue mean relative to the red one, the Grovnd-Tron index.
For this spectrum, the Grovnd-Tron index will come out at 1.31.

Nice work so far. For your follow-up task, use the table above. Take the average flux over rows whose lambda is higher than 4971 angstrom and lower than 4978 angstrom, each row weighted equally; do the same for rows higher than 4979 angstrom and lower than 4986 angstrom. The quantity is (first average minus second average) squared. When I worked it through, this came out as 0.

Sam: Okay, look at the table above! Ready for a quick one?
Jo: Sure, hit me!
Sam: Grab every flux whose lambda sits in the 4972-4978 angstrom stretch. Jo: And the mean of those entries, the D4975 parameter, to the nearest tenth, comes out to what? 14.1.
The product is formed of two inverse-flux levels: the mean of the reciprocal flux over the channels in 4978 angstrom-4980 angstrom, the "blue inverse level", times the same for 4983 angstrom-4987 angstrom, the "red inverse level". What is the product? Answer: 0.0045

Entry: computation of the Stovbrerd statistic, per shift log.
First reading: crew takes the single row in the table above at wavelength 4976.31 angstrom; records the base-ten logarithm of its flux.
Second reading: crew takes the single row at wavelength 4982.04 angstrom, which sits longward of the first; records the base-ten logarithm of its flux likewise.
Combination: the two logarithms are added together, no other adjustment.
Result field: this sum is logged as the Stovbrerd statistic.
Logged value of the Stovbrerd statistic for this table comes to 2.36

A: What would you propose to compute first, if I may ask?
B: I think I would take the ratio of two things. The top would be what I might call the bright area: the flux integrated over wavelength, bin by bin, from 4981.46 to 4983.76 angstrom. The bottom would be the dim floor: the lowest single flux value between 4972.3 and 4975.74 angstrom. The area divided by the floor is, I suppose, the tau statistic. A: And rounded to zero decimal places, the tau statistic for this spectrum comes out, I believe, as 3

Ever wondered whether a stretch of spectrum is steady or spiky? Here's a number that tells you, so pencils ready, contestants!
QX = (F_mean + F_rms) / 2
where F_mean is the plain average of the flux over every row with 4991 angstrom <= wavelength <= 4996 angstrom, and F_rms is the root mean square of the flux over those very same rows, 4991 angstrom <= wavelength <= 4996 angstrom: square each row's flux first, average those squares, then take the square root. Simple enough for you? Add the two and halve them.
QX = 11.3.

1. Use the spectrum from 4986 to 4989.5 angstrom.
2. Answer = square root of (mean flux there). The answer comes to 3.76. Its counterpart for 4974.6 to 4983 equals 3.79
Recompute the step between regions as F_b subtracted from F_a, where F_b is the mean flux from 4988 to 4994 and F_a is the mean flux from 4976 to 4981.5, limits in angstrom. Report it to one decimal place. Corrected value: 1.6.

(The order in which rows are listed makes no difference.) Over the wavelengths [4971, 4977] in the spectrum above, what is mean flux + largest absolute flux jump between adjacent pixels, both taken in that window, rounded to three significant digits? 18.4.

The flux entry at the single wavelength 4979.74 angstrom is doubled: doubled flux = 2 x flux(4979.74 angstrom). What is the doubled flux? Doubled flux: 32.0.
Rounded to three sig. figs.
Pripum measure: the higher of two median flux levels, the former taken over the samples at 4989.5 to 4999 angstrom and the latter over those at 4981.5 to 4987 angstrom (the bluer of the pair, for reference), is 13.9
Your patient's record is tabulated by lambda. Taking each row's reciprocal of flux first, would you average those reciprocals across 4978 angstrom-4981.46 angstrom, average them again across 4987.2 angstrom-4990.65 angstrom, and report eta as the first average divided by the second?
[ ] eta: 0.94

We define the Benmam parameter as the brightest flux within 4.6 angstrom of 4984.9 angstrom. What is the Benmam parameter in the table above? 16.6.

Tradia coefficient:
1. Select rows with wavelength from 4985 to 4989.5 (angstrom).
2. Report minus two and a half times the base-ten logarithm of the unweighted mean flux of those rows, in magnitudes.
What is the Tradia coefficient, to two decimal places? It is -2.87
